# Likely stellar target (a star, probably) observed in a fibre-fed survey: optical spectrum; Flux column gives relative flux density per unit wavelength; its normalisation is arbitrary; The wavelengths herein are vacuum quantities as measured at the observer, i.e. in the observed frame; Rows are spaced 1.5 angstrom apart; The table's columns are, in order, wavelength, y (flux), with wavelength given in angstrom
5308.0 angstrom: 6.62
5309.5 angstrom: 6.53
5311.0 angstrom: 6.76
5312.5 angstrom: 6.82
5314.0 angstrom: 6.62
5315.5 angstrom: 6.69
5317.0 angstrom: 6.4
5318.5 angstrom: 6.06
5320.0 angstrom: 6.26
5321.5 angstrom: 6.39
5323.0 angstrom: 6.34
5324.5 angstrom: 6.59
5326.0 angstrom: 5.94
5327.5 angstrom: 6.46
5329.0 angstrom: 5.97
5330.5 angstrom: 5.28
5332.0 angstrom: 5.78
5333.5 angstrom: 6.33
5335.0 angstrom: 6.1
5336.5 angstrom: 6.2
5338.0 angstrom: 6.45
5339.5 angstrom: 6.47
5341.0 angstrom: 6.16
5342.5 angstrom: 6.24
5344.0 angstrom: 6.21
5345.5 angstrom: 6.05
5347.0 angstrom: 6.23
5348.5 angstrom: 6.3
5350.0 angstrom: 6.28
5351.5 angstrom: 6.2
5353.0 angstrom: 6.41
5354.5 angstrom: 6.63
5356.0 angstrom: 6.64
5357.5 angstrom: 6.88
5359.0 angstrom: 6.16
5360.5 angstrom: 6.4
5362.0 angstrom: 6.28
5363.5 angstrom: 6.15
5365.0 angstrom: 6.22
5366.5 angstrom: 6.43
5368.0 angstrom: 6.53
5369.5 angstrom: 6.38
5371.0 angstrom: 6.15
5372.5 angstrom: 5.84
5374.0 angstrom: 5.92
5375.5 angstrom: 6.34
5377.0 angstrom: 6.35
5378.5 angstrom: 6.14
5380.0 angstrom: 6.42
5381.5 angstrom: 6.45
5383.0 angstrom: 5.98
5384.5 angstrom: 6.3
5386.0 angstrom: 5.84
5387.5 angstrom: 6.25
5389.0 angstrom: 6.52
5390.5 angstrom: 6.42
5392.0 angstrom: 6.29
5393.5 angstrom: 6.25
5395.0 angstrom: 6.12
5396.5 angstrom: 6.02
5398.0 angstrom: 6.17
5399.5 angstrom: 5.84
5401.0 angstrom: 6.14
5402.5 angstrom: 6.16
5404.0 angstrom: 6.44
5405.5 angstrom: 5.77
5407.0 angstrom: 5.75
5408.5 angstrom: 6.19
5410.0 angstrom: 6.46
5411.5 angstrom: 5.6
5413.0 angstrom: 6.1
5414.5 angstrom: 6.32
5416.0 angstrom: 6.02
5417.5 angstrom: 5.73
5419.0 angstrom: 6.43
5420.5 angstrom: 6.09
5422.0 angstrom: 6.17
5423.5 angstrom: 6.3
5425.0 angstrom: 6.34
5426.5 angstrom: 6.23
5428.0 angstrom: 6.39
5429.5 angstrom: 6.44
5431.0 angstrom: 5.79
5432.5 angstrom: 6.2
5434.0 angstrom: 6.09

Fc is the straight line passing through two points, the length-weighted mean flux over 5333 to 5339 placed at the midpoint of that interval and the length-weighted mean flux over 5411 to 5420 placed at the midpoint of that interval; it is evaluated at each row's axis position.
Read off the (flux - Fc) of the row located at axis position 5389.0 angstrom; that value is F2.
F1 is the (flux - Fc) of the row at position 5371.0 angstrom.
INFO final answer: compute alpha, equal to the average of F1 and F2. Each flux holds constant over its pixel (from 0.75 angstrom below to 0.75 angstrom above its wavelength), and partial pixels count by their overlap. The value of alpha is 0.19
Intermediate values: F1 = -0.03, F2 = 0.40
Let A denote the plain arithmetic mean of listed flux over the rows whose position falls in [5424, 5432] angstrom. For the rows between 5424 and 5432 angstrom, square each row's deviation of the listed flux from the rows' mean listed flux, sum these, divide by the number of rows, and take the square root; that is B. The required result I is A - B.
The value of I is 6.0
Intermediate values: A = 6.24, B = 0.23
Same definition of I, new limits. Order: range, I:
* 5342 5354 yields 6.1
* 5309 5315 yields 6.6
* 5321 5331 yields 5.7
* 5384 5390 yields 6.0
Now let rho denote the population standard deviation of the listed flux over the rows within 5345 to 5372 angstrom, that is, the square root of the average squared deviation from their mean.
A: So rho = 0.21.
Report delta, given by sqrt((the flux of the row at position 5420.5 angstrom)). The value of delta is 2.468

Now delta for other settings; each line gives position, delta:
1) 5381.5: 2.540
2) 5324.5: 2.567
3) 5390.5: 2.534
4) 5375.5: 2.518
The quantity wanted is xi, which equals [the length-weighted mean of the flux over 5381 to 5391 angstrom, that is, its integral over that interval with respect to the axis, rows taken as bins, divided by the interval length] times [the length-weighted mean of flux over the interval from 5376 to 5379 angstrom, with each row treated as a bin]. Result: 39.1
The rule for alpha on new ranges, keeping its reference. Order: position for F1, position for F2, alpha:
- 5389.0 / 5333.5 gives 0.22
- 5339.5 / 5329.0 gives -0.06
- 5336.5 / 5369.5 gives 0.06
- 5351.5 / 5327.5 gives 0.06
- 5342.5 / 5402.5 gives 0.03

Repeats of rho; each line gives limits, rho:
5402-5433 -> 0.26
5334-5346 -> 0.14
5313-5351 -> 0.29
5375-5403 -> 0.19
